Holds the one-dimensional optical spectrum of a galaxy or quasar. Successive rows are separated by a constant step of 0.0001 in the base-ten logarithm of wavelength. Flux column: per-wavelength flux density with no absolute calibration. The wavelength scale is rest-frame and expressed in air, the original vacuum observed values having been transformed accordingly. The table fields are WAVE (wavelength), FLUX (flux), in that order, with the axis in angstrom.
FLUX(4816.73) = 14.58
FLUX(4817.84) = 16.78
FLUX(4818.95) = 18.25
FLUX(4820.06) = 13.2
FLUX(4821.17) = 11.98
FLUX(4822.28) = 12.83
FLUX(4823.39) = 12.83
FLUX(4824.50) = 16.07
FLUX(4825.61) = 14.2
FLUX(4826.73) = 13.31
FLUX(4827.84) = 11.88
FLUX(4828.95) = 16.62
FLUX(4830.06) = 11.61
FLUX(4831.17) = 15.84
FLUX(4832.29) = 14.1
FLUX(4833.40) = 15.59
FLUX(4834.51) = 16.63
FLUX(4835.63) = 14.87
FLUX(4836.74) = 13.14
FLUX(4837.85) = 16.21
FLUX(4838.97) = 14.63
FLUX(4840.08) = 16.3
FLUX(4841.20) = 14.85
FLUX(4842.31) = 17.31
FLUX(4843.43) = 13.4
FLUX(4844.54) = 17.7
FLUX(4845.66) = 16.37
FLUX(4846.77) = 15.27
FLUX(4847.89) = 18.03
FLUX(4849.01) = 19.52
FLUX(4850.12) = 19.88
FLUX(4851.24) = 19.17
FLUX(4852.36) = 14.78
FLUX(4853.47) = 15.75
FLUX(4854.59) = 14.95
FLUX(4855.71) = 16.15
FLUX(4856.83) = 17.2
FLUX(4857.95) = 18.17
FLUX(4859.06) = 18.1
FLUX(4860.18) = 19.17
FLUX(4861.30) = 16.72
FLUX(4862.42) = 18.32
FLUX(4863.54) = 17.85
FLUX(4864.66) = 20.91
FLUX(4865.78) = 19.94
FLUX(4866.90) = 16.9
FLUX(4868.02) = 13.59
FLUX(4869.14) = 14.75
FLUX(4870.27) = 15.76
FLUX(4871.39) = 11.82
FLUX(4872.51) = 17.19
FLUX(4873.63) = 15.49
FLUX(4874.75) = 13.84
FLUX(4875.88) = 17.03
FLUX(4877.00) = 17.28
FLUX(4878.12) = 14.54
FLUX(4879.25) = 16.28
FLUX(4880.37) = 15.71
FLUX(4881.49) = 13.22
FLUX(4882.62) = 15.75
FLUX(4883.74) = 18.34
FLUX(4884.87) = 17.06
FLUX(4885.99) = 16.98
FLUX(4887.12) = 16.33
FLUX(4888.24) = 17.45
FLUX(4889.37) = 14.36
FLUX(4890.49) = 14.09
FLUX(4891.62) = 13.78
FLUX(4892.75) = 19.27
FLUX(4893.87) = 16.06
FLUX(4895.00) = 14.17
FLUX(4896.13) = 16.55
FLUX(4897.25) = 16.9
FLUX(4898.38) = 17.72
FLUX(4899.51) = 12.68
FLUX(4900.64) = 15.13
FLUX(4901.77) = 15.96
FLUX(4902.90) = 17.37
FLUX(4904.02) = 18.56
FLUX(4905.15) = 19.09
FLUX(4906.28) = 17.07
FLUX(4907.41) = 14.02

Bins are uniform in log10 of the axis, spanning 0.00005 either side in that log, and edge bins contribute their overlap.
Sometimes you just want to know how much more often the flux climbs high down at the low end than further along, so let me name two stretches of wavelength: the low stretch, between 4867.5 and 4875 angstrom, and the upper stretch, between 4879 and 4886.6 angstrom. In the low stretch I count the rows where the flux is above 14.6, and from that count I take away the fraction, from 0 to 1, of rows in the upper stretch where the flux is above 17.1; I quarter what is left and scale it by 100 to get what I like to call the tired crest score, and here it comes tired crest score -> 96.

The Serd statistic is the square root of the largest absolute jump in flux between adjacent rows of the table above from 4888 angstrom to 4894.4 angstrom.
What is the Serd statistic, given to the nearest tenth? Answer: 2.3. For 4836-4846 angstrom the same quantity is 2.1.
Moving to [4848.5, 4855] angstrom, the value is 2.1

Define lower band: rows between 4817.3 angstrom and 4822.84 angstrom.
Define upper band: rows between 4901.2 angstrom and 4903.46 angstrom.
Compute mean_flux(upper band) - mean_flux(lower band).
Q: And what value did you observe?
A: 2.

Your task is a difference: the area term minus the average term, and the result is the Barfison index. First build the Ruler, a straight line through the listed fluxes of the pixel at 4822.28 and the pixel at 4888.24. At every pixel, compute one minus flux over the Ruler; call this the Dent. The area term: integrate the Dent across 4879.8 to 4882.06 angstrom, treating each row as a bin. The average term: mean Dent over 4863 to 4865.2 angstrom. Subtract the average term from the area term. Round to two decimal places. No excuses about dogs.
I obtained 0.56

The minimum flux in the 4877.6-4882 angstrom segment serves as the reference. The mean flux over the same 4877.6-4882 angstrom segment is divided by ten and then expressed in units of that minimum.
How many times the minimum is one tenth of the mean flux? 0.113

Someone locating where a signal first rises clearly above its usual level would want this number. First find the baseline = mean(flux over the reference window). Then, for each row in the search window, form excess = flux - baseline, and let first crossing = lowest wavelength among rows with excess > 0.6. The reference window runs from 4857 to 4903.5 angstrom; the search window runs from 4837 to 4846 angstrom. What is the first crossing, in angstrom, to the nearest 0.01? 4842.31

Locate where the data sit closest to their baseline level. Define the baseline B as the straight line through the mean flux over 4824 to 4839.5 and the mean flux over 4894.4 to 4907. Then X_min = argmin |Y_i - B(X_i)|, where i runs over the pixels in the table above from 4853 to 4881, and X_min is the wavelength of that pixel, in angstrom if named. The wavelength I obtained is 4870.27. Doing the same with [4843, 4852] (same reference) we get 4846.77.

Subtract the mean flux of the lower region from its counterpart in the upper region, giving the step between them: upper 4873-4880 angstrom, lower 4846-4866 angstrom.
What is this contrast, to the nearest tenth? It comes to -2.0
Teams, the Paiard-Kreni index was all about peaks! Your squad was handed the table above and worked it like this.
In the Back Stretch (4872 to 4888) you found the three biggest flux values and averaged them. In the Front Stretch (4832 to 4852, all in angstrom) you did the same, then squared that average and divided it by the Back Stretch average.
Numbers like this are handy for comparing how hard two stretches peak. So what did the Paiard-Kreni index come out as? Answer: 21.7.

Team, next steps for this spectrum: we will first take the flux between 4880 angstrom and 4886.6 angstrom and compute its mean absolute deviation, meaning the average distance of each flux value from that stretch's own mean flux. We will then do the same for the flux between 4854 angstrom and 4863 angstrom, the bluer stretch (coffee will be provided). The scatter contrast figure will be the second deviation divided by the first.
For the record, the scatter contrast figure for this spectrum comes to 0.85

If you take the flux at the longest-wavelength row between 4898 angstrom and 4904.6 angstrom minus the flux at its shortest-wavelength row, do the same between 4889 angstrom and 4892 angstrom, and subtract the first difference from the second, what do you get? -1.42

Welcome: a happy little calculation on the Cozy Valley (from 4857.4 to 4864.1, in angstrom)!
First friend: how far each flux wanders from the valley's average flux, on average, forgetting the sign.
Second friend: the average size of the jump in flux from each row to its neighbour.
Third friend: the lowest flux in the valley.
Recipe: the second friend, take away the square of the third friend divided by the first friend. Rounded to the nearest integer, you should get -543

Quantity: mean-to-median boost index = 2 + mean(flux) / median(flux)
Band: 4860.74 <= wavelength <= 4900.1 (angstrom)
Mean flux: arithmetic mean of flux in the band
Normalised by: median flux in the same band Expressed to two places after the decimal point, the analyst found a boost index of 2.99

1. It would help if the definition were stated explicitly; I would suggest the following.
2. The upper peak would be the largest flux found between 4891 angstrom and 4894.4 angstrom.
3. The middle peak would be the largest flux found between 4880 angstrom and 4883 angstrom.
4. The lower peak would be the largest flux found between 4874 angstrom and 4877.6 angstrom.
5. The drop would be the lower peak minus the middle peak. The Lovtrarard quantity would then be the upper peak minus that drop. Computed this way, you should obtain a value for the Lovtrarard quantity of 17.7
